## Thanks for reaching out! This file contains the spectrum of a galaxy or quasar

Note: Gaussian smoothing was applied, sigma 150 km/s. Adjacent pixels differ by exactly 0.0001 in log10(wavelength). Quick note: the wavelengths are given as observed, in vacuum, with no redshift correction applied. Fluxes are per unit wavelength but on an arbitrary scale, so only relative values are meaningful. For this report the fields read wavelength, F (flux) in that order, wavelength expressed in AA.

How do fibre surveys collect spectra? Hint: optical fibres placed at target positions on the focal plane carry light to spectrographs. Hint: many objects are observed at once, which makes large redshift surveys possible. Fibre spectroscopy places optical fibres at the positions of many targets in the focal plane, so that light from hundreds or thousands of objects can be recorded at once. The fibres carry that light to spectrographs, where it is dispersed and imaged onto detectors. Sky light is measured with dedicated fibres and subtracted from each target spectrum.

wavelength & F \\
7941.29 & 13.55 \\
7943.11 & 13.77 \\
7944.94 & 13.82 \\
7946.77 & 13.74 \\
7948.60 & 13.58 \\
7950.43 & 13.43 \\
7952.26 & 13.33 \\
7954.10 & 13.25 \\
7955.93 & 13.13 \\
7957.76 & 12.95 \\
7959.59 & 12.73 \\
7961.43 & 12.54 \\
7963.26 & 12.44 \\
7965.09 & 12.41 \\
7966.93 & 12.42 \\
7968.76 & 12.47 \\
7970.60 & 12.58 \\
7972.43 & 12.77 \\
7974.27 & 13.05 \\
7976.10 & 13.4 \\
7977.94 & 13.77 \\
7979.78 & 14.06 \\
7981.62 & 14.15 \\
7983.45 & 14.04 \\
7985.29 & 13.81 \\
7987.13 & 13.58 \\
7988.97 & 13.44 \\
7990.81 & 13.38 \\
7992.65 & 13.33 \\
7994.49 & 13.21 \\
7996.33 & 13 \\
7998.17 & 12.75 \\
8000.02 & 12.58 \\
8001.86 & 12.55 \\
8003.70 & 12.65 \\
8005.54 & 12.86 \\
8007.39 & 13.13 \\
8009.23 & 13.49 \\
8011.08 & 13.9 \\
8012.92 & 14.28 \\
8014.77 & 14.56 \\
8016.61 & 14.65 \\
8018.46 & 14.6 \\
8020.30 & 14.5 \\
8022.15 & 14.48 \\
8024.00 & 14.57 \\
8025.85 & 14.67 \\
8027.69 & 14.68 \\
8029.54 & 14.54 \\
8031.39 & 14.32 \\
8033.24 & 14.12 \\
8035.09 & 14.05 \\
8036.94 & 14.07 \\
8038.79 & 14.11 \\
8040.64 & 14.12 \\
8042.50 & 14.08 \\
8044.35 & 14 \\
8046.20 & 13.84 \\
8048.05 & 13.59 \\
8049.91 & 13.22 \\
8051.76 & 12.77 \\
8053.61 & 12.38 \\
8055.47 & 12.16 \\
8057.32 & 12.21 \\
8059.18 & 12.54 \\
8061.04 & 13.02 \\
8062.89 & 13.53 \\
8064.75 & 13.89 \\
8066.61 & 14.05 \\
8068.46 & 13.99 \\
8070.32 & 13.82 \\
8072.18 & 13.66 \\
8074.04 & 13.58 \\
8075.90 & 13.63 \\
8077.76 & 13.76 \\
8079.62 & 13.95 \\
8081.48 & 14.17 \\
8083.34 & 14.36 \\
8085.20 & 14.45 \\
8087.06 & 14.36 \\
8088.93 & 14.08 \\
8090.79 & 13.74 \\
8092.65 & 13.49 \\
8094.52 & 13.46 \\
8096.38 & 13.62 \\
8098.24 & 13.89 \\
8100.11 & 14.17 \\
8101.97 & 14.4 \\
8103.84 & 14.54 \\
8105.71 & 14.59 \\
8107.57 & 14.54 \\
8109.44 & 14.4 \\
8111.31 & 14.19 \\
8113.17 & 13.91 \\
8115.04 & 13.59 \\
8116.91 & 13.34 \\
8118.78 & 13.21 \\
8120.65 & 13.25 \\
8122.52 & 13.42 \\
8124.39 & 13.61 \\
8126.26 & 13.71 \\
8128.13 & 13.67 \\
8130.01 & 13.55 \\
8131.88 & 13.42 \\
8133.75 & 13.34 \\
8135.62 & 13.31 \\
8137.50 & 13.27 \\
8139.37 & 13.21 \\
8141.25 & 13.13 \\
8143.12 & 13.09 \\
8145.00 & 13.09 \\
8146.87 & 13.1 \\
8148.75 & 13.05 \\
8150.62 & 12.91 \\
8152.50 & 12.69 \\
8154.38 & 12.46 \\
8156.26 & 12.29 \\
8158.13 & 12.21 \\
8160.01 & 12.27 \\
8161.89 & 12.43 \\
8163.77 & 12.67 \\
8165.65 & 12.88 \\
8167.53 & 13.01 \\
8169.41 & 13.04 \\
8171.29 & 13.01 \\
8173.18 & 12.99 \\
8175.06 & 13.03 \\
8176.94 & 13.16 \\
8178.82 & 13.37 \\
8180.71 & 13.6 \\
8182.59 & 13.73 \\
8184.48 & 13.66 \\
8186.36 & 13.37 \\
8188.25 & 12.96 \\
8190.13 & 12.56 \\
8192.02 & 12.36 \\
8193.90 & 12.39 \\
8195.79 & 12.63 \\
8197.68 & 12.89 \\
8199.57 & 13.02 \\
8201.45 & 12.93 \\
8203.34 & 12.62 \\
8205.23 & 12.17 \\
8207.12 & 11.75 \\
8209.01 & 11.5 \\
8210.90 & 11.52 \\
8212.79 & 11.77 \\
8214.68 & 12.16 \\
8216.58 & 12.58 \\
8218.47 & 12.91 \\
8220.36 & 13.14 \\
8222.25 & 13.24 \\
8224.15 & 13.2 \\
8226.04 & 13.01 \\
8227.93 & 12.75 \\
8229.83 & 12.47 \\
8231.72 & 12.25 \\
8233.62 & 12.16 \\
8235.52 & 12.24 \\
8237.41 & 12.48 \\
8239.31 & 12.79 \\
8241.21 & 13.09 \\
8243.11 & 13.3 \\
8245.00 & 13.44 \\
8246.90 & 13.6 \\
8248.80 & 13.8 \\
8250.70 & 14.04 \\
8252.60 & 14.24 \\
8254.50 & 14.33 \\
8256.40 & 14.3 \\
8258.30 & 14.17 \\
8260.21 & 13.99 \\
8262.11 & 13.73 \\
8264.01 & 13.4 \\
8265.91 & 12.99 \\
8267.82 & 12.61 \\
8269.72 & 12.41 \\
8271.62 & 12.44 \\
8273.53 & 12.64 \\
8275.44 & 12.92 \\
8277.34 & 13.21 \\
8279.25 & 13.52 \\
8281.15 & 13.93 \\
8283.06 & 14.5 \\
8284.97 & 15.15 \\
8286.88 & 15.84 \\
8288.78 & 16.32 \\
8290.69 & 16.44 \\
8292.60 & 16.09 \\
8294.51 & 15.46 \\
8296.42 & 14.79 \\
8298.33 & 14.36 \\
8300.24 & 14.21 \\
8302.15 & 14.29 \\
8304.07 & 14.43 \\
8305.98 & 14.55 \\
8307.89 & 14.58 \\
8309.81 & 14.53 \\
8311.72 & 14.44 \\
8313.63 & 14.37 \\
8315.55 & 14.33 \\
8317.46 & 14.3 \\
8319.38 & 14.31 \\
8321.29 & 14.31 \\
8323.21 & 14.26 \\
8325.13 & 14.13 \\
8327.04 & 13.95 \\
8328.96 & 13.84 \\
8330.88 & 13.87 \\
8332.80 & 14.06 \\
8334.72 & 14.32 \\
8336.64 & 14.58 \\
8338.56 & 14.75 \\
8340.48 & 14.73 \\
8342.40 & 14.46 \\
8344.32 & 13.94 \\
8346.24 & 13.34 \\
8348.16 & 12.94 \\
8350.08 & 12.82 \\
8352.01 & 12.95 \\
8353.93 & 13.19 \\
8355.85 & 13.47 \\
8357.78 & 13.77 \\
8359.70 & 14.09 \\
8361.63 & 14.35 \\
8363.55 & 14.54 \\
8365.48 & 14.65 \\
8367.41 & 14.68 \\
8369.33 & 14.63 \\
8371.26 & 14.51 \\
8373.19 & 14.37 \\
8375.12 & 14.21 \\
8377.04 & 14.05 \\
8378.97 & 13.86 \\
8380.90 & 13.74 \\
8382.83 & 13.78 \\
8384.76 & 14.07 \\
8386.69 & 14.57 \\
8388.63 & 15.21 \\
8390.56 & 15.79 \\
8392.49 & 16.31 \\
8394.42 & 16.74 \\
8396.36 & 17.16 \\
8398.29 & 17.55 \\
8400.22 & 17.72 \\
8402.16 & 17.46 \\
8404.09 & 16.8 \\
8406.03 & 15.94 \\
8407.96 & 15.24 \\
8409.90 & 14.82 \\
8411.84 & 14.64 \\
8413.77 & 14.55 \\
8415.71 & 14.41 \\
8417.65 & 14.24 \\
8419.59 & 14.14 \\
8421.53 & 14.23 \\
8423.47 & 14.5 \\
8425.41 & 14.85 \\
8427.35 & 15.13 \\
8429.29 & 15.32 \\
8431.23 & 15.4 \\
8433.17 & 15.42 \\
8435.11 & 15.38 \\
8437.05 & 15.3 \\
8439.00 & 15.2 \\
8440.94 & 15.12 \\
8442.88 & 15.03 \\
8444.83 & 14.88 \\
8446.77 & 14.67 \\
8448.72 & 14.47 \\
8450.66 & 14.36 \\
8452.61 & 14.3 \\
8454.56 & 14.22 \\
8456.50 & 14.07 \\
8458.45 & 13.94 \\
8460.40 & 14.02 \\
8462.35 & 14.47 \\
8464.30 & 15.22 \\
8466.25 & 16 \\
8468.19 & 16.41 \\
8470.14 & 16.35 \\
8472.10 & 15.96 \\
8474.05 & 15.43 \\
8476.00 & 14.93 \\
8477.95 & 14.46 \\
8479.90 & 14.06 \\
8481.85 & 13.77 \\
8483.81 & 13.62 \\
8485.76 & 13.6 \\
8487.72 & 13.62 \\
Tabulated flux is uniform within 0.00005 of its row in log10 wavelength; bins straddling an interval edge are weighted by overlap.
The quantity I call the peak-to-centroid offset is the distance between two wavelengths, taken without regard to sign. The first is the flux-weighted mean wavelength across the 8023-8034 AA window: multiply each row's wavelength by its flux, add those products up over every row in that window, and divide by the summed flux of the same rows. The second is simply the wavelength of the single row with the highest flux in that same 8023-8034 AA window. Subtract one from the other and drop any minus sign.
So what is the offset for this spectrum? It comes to 0.9 AA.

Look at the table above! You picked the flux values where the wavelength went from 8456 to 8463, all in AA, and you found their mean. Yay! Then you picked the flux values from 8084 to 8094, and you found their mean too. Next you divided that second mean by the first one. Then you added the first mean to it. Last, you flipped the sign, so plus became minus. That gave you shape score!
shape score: -15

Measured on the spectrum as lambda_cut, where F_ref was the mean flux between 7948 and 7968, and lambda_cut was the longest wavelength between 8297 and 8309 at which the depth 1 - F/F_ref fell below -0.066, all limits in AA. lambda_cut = 8307.89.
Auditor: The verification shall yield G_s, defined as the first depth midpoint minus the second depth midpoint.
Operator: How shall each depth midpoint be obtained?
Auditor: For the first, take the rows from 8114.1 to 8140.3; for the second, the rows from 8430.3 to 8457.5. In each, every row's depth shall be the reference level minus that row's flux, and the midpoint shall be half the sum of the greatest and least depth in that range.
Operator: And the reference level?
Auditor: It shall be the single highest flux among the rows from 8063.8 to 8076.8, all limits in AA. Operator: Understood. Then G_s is 1.3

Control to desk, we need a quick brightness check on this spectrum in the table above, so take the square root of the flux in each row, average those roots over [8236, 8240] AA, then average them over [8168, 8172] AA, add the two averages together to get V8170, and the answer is 7.16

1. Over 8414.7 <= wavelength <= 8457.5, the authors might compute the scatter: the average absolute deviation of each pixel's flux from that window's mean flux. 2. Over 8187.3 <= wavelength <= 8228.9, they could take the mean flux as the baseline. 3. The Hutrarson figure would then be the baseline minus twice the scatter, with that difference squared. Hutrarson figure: 137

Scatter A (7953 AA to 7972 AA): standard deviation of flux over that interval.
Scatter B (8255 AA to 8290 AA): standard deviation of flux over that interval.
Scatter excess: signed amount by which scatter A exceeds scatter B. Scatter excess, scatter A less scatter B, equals -0.8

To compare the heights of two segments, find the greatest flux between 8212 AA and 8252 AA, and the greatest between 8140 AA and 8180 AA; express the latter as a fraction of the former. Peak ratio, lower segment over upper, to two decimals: 0.95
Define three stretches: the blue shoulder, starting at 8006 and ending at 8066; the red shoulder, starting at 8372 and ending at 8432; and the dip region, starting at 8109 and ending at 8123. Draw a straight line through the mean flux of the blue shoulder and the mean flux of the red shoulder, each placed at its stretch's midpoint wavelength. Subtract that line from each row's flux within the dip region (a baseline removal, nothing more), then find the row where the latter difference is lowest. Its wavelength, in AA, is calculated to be 8118.78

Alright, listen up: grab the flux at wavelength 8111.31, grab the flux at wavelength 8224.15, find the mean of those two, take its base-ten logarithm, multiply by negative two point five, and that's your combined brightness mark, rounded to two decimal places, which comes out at -2.84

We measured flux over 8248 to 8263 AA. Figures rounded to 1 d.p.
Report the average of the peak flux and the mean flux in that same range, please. 14.2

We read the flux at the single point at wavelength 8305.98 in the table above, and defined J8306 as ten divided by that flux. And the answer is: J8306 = 0.69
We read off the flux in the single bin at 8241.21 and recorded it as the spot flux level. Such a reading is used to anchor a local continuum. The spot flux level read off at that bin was 13.09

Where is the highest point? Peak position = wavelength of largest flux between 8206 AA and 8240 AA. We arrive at 8222.25 AA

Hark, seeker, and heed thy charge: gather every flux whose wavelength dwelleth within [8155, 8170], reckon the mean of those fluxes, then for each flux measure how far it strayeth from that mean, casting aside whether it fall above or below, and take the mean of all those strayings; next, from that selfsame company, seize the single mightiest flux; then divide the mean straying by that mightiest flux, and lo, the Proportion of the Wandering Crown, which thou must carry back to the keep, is 0.023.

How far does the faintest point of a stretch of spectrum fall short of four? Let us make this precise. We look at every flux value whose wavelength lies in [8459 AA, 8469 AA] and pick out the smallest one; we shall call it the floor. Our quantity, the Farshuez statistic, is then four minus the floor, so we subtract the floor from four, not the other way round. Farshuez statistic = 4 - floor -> -10.0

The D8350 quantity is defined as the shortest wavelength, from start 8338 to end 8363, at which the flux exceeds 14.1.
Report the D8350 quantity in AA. 8338.56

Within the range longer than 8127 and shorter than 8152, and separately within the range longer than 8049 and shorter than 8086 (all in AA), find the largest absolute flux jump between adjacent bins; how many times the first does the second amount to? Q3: 3.64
